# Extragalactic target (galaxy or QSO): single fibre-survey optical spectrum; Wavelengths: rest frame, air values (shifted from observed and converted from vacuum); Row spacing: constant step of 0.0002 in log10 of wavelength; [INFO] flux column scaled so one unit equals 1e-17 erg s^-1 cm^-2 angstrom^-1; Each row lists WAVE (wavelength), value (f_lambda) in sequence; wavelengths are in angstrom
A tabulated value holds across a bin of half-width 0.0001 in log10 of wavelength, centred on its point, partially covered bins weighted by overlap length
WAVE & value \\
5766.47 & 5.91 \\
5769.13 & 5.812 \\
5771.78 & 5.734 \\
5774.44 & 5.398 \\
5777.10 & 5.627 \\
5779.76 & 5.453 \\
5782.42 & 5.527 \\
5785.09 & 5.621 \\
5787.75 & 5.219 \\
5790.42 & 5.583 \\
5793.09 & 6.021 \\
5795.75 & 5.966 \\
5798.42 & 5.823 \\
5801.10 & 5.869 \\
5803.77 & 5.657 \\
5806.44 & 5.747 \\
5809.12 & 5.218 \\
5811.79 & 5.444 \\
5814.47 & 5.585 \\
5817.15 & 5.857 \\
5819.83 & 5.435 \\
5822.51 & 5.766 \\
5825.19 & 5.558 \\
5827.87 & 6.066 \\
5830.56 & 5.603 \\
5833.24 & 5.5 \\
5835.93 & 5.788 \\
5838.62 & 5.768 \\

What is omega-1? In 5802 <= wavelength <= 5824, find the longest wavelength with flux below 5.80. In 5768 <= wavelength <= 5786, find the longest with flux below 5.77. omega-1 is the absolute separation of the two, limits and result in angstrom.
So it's 37.4 angstrom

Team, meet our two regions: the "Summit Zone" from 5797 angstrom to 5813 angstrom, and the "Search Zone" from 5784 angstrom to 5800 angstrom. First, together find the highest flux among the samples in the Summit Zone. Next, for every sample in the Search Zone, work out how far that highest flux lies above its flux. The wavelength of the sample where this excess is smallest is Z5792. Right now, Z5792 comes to 5793.09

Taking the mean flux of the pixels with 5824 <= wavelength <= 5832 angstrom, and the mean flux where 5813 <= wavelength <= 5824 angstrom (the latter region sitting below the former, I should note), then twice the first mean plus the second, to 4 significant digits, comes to 17.15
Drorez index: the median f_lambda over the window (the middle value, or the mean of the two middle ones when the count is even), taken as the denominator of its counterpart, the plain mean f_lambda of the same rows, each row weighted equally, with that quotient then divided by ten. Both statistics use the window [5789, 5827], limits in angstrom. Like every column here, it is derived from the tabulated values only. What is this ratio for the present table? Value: 0.100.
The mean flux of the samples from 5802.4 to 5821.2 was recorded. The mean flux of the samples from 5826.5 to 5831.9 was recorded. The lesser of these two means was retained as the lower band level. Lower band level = 5.56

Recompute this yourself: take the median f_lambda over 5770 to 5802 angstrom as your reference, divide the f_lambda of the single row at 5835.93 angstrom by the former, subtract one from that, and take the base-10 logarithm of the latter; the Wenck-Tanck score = -1.54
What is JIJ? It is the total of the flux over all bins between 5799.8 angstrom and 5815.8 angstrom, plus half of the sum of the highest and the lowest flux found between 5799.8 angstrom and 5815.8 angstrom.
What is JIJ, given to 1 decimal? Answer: 39.1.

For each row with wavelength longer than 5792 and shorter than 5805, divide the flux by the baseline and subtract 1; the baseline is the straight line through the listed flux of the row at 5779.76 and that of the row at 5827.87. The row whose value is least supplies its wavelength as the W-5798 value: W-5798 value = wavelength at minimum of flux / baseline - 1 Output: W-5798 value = 5803.77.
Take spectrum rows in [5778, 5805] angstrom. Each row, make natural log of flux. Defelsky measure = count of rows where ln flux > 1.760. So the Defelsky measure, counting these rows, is 4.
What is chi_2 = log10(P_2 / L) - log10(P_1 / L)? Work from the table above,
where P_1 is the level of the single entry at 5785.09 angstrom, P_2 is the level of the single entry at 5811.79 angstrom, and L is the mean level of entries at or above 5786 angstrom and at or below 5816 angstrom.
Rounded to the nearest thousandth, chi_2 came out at -0.014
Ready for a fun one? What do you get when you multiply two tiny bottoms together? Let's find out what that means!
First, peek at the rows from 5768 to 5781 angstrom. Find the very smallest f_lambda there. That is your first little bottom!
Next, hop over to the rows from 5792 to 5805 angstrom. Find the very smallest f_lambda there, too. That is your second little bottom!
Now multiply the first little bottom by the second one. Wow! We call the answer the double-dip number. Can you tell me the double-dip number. 30.5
